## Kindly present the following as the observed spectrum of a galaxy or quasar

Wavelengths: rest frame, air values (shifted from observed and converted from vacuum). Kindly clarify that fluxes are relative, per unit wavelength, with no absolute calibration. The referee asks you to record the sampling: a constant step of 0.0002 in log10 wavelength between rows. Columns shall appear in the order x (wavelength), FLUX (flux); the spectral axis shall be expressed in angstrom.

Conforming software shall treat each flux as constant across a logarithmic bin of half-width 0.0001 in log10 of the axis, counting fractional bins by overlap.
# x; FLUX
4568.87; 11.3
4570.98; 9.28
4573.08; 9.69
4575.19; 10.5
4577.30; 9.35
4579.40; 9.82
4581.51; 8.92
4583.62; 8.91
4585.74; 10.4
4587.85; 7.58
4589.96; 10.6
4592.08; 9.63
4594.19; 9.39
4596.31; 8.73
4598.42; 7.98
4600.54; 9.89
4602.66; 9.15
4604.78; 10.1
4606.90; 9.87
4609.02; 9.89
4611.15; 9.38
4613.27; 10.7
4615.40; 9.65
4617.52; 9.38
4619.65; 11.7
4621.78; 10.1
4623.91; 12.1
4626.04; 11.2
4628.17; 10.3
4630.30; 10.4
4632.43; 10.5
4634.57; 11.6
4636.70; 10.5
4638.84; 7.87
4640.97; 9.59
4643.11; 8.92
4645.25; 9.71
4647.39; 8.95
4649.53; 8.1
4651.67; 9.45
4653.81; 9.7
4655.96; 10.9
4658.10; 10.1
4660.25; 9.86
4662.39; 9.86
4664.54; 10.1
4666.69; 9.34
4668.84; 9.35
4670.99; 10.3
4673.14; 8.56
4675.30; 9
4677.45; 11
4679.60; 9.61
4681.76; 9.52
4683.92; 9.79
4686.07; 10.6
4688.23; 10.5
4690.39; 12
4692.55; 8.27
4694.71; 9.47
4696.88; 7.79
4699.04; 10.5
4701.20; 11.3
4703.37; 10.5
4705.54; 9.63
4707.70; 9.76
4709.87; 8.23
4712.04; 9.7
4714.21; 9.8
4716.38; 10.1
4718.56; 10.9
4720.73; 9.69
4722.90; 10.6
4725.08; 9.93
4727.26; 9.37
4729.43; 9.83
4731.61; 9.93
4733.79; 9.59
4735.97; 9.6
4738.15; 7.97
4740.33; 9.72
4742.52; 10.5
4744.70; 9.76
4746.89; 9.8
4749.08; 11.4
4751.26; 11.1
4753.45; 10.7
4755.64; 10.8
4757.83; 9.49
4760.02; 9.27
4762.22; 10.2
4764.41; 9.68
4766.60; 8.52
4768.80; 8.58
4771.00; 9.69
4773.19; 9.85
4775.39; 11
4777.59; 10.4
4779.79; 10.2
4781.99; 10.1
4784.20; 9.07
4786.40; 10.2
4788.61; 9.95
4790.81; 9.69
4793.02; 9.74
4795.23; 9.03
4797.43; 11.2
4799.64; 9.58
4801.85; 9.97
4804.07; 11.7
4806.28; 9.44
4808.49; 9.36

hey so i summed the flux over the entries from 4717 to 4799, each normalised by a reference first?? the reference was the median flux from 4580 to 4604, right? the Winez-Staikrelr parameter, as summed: 40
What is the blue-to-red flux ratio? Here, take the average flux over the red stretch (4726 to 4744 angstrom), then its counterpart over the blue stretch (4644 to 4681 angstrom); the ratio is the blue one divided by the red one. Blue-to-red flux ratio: 1.01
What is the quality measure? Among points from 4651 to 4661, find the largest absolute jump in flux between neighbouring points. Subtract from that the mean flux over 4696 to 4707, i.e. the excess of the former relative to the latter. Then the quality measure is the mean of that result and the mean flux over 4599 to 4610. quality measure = 0.5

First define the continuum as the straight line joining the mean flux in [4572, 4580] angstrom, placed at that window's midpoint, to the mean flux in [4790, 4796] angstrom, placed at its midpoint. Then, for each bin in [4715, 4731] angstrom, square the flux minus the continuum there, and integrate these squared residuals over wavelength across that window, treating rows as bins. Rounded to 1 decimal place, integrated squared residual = 6.8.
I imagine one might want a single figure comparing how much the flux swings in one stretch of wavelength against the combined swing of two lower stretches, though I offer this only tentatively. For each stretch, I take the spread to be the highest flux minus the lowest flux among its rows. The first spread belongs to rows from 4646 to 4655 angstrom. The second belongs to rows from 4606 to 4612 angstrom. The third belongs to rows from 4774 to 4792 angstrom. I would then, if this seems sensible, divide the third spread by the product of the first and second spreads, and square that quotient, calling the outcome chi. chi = 5.59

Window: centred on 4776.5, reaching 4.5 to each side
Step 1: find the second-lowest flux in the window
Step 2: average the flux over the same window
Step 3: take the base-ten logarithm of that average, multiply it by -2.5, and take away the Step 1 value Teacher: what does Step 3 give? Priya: -12.7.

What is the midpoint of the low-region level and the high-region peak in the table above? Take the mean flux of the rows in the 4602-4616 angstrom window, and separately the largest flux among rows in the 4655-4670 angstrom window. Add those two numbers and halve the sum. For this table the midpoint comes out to 10.4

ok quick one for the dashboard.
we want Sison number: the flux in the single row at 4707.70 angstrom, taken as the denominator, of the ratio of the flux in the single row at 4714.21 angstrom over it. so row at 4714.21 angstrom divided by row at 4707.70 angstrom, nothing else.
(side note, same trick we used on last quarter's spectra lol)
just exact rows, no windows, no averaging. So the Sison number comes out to 1.00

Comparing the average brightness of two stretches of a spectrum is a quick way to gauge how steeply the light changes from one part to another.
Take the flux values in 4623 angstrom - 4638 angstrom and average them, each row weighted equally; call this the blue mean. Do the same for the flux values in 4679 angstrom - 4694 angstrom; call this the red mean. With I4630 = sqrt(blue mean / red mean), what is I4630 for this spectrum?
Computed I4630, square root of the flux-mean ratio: 1.04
